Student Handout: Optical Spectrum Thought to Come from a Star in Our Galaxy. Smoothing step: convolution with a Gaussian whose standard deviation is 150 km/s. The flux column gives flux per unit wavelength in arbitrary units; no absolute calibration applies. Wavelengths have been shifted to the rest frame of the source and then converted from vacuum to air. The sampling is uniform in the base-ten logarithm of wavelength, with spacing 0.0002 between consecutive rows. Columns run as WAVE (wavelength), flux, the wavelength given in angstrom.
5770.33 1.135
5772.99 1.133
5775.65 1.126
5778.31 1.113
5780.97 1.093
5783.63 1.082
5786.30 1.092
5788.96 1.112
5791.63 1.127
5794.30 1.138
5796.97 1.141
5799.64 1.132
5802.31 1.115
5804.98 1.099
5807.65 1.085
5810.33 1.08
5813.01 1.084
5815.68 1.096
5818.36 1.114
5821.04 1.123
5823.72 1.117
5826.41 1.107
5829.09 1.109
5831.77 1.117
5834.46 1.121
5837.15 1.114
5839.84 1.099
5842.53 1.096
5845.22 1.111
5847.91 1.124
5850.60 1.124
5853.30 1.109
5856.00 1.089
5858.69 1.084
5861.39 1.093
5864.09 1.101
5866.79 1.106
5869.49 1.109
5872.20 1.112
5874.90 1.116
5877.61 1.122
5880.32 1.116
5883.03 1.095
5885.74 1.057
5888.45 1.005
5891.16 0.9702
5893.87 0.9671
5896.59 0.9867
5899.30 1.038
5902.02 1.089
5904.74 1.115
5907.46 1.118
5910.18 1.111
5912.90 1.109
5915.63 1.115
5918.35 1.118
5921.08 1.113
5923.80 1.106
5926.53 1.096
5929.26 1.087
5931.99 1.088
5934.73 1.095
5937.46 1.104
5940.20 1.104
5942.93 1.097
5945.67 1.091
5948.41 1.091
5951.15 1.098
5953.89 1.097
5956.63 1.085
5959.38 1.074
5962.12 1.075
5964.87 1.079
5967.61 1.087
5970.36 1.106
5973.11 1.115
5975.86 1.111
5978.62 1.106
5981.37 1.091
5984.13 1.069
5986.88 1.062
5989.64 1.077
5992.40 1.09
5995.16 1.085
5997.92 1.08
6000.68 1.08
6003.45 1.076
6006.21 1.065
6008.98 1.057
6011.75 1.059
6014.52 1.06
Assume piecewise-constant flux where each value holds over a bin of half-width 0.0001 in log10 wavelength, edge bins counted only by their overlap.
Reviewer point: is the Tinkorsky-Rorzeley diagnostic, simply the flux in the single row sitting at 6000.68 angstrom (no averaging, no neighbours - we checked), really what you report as 1.08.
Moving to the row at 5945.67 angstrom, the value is 1.091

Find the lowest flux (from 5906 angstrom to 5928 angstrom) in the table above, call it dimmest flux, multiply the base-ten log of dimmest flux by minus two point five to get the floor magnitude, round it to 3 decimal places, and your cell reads -0.100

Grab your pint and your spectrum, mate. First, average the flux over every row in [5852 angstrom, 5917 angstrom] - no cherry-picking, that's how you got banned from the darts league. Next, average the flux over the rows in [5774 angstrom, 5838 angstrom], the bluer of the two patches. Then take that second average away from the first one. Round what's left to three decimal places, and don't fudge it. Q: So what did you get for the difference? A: -0.029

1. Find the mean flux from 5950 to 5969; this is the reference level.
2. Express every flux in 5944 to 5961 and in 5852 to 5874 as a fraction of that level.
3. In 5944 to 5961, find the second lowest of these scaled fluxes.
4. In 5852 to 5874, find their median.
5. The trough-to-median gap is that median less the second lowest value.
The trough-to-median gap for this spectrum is 0.017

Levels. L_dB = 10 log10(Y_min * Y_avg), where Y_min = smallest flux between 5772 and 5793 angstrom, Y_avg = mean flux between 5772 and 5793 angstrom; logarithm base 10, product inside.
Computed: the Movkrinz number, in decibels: 0.79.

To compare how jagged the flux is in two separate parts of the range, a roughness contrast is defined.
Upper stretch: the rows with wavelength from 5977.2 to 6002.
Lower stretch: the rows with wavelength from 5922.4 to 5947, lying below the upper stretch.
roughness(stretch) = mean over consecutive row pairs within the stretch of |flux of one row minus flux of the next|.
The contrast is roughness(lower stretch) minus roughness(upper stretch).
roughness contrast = -0.0041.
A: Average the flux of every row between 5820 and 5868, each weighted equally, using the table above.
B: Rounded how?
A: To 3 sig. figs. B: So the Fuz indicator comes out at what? 1.11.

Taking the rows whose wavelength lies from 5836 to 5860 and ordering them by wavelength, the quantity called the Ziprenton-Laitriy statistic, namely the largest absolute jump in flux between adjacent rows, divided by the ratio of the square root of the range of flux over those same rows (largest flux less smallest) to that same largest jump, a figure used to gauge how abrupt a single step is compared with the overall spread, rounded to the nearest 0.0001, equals 0.0020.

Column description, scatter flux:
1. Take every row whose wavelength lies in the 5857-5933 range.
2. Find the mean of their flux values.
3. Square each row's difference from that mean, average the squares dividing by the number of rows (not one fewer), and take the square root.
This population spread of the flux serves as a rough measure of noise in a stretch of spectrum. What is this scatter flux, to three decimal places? 0.046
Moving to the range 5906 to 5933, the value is 0.011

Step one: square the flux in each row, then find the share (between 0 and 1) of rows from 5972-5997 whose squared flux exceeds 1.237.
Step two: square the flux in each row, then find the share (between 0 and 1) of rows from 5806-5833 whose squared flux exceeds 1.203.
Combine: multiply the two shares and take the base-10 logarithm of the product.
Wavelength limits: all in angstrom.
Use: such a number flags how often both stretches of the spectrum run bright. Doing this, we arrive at -1.18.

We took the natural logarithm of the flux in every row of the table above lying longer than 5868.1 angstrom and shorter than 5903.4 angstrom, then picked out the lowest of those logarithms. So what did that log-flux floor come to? -0.033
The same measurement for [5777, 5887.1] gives 0.055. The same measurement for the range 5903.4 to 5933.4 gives 0.083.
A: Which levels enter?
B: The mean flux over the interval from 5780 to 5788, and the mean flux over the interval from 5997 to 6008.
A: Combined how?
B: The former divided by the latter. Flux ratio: 1.01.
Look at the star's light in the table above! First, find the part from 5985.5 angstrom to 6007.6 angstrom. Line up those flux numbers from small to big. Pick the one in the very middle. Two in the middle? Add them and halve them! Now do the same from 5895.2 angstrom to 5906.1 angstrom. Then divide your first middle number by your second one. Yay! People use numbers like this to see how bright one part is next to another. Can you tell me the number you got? 1.01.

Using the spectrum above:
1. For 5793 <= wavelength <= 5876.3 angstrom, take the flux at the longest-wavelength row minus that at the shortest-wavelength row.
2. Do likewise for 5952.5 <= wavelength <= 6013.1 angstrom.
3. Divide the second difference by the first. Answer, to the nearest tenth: 1.7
